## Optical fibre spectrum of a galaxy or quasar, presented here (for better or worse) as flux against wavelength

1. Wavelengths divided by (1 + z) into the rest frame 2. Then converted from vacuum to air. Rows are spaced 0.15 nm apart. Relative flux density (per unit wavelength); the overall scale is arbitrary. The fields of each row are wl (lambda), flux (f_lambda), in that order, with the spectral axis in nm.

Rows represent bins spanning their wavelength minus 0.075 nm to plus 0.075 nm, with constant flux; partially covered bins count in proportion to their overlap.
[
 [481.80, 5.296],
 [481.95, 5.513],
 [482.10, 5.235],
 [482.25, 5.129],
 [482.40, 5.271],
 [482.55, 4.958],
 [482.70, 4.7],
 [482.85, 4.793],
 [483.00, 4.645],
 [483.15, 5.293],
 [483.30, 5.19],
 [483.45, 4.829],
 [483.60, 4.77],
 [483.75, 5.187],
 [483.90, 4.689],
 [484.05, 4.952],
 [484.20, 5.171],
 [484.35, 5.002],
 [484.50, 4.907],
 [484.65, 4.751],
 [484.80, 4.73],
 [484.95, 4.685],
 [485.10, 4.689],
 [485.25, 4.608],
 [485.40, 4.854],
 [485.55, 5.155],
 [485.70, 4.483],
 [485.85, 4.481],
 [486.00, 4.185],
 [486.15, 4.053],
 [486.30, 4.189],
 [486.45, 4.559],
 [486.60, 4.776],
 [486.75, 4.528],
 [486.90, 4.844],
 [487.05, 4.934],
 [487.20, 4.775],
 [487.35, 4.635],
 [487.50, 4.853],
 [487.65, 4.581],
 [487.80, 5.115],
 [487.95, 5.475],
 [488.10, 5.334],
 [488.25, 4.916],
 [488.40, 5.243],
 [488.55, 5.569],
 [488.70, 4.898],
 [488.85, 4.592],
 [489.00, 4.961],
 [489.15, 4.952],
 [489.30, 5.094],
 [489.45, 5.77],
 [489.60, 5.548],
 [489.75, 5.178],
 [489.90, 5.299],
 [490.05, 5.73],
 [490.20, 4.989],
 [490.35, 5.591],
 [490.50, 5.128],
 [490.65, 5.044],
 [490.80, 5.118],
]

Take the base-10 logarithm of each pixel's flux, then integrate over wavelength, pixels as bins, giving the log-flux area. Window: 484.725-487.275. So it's 1.7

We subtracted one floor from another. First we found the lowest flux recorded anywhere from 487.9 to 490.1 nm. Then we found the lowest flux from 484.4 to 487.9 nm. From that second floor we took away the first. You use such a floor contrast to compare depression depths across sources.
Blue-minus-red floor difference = -0.5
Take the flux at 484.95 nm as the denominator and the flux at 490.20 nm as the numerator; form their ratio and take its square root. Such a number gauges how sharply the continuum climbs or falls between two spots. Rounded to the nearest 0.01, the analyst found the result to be 1.03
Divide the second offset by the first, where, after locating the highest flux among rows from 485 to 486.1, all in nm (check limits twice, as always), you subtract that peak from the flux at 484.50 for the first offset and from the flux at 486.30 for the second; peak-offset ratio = 3.9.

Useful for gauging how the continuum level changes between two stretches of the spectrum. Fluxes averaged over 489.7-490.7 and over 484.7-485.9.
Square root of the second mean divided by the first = 0.94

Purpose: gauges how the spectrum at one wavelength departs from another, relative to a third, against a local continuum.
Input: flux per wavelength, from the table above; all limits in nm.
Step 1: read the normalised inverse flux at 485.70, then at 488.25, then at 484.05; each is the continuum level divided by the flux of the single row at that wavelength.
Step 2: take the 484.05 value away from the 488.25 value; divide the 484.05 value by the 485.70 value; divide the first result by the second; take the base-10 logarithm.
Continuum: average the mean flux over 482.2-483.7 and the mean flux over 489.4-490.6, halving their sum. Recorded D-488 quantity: -2.07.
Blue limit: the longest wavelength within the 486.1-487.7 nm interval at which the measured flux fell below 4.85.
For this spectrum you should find 487.65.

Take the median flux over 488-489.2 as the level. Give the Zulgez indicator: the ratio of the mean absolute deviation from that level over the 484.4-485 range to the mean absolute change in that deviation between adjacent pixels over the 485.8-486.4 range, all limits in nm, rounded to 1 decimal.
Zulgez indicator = 1.0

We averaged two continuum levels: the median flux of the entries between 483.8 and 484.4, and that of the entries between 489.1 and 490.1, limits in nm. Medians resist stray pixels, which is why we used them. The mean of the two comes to 5.1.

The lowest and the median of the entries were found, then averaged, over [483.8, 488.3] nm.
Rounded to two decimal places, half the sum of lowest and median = 4.41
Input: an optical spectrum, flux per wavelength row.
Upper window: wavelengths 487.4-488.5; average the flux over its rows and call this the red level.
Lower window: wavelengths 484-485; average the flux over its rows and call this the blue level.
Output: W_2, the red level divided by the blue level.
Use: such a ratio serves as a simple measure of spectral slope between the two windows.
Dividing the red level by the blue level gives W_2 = 1.04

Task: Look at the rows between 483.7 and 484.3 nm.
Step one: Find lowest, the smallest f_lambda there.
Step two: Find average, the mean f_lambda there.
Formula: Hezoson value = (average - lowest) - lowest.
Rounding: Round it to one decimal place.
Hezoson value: -4.4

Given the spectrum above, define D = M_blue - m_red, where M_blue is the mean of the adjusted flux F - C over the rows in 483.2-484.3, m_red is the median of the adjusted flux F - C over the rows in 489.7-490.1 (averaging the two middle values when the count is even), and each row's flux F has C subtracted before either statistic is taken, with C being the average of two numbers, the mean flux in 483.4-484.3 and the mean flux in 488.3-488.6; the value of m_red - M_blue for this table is 0.3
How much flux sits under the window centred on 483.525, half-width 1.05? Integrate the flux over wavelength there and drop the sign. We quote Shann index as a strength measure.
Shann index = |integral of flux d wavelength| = 10.4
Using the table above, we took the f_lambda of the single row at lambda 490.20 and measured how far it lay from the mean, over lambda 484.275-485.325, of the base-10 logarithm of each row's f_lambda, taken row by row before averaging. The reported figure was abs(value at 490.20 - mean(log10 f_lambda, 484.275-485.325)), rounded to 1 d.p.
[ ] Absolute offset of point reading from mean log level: 4.3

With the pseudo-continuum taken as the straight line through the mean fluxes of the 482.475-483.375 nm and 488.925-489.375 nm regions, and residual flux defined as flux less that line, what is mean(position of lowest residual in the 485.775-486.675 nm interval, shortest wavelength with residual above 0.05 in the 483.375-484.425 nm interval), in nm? 484.95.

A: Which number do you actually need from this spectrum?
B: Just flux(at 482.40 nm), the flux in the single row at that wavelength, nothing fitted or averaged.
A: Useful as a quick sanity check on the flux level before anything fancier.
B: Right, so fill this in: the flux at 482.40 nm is 5.271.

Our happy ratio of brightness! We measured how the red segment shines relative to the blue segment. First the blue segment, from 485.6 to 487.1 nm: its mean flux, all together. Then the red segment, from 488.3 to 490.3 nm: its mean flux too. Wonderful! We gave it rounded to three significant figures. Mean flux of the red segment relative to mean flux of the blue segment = 1.16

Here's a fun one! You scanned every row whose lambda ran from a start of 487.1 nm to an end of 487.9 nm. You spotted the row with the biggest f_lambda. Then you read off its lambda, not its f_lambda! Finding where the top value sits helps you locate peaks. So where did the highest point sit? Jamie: 487.80 nm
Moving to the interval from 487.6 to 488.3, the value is 487.95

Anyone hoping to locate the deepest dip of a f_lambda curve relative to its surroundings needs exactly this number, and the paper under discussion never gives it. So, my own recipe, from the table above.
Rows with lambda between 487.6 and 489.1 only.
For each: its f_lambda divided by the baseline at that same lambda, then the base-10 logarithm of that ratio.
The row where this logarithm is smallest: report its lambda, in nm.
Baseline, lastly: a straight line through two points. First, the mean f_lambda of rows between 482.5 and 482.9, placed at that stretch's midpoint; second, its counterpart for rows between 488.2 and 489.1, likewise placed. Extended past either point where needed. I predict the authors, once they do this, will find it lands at 488.85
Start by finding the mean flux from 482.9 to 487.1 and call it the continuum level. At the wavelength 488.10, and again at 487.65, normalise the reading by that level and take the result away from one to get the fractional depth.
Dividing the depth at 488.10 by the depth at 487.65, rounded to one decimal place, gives -3.3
